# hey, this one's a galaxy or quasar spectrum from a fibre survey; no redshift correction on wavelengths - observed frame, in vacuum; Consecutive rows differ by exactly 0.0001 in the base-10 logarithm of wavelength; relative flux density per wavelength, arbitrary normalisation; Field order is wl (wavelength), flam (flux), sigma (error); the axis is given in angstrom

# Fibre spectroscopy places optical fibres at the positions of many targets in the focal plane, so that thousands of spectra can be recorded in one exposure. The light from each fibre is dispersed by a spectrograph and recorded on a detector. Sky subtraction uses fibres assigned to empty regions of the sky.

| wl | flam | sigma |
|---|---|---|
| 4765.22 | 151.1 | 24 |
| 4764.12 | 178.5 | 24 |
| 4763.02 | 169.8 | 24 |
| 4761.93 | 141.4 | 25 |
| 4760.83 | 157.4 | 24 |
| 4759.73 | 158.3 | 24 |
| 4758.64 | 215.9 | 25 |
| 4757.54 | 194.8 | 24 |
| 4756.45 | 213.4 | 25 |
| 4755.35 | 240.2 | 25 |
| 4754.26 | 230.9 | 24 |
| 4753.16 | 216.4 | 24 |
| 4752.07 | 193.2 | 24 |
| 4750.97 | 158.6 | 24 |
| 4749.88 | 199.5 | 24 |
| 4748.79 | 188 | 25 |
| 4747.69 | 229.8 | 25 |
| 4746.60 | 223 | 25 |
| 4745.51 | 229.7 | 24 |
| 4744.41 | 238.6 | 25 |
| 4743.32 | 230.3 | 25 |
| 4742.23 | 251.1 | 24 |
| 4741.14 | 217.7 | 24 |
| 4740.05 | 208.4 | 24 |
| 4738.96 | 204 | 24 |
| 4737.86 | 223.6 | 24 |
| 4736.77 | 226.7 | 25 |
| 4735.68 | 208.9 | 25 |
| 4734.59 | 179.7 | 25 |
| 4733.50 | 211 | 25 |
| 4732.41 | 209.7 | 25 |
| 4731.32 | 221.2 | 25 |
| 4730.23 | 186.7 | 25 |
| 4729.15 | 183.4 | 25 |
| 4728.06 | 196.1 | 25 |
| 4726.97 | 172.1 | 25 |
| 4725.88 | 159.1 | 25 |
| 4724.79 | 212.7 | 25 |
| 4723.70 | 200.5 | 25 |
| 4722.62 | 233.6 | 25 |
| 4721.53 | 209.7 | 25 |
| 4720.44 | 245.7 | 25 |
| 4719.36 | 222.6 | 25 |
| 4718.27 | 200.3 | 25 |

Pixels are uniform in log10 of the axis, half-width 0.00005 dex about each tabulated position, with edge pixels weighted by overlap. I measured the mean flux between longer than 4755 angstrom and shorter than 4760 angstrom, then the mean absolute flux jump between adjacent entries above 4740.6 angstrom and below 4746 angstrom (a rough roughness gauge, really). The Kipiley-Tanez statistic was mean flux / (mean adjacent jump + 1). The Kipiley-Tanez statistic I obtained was 11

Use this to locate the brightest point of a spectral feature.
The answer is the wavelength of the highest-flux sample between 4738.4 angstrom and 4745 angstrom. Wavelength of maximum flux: 4742.23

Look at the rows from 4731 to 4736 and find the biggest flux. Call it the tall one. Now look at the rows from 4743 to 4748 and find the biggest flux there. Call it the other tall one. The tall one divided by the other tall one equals 0.93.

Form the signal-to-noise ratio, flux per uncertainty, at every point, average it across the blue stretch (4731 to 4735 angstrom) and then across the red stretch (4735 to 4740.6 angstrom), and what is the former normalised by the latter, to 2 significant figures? 0.94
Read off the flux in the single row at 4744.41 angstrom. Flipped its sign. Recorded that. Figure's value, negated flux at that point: -239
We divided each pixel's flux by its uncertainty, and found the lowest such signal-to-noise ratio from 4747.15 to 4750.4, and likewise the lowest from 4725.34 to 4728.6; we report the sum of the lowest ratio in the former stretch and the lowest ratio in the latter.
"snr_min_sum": 13.9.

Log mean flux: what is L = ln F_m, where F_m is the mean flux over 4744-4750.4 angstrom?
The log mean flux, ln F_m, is 5.38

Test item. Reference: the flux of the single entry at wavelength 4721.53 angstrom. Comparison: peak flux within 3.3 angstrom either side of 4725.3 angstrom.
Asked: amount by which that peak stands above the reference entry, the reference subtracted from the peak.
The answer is 24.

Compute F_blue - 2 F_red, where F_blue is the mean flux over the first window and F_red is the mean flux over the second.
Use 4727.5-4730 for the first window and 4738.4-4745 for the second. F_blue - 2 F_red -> -260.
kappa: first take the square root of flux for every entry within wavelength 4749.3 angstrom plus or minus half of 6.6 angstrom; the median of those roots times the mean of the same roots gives 197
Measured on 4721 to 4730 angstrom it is 197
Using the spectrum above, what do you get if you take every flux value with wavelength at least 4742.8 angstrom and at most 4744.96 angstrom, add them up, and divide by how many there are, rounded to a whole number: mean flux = 234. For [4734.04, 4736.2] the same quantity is 194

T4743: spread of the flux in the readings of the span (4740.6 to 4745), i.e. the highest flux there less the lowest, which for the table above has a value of 33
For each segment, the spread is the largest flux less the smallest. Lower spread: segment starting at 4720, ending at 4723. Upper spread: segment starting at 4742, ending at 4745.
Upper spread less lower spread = -15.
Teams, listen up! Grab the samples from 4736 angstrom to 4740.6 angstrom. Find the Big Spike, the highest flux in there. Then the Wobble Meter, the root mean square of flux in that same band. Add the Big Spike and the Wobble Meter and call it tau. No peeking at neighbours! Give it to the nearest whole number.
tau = 443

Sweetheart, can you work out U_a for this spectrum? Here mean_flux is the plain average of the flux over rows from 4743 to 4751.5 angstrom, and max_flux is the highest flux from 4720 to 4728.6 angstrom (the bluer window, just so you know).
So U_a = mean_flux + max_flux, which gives 458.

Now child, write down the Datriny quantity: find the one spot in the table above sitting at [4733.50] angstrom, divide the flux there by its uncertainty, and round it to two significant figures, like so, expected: 8.4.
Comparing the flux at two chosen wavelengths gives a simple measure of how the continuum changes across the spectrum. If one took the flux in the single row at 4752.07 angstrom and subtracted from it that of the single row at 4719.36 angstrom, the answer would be -29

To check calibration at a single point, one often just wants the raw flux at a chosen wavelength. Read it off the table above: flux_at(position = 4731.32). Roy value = 221.2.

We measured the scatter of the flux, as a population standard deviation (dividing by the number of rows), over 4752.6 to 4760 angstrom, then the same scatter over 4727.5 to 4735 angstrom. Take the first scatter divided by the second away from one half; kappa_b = -1.19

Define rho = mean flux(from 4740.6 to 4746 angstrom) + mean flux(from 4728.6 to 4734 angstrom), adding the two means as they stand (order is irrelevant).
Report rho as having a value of 436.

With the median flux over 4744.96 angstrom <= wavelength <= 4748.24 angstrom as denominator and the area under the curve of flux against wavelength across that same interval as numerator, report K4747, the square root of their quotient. 1.80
